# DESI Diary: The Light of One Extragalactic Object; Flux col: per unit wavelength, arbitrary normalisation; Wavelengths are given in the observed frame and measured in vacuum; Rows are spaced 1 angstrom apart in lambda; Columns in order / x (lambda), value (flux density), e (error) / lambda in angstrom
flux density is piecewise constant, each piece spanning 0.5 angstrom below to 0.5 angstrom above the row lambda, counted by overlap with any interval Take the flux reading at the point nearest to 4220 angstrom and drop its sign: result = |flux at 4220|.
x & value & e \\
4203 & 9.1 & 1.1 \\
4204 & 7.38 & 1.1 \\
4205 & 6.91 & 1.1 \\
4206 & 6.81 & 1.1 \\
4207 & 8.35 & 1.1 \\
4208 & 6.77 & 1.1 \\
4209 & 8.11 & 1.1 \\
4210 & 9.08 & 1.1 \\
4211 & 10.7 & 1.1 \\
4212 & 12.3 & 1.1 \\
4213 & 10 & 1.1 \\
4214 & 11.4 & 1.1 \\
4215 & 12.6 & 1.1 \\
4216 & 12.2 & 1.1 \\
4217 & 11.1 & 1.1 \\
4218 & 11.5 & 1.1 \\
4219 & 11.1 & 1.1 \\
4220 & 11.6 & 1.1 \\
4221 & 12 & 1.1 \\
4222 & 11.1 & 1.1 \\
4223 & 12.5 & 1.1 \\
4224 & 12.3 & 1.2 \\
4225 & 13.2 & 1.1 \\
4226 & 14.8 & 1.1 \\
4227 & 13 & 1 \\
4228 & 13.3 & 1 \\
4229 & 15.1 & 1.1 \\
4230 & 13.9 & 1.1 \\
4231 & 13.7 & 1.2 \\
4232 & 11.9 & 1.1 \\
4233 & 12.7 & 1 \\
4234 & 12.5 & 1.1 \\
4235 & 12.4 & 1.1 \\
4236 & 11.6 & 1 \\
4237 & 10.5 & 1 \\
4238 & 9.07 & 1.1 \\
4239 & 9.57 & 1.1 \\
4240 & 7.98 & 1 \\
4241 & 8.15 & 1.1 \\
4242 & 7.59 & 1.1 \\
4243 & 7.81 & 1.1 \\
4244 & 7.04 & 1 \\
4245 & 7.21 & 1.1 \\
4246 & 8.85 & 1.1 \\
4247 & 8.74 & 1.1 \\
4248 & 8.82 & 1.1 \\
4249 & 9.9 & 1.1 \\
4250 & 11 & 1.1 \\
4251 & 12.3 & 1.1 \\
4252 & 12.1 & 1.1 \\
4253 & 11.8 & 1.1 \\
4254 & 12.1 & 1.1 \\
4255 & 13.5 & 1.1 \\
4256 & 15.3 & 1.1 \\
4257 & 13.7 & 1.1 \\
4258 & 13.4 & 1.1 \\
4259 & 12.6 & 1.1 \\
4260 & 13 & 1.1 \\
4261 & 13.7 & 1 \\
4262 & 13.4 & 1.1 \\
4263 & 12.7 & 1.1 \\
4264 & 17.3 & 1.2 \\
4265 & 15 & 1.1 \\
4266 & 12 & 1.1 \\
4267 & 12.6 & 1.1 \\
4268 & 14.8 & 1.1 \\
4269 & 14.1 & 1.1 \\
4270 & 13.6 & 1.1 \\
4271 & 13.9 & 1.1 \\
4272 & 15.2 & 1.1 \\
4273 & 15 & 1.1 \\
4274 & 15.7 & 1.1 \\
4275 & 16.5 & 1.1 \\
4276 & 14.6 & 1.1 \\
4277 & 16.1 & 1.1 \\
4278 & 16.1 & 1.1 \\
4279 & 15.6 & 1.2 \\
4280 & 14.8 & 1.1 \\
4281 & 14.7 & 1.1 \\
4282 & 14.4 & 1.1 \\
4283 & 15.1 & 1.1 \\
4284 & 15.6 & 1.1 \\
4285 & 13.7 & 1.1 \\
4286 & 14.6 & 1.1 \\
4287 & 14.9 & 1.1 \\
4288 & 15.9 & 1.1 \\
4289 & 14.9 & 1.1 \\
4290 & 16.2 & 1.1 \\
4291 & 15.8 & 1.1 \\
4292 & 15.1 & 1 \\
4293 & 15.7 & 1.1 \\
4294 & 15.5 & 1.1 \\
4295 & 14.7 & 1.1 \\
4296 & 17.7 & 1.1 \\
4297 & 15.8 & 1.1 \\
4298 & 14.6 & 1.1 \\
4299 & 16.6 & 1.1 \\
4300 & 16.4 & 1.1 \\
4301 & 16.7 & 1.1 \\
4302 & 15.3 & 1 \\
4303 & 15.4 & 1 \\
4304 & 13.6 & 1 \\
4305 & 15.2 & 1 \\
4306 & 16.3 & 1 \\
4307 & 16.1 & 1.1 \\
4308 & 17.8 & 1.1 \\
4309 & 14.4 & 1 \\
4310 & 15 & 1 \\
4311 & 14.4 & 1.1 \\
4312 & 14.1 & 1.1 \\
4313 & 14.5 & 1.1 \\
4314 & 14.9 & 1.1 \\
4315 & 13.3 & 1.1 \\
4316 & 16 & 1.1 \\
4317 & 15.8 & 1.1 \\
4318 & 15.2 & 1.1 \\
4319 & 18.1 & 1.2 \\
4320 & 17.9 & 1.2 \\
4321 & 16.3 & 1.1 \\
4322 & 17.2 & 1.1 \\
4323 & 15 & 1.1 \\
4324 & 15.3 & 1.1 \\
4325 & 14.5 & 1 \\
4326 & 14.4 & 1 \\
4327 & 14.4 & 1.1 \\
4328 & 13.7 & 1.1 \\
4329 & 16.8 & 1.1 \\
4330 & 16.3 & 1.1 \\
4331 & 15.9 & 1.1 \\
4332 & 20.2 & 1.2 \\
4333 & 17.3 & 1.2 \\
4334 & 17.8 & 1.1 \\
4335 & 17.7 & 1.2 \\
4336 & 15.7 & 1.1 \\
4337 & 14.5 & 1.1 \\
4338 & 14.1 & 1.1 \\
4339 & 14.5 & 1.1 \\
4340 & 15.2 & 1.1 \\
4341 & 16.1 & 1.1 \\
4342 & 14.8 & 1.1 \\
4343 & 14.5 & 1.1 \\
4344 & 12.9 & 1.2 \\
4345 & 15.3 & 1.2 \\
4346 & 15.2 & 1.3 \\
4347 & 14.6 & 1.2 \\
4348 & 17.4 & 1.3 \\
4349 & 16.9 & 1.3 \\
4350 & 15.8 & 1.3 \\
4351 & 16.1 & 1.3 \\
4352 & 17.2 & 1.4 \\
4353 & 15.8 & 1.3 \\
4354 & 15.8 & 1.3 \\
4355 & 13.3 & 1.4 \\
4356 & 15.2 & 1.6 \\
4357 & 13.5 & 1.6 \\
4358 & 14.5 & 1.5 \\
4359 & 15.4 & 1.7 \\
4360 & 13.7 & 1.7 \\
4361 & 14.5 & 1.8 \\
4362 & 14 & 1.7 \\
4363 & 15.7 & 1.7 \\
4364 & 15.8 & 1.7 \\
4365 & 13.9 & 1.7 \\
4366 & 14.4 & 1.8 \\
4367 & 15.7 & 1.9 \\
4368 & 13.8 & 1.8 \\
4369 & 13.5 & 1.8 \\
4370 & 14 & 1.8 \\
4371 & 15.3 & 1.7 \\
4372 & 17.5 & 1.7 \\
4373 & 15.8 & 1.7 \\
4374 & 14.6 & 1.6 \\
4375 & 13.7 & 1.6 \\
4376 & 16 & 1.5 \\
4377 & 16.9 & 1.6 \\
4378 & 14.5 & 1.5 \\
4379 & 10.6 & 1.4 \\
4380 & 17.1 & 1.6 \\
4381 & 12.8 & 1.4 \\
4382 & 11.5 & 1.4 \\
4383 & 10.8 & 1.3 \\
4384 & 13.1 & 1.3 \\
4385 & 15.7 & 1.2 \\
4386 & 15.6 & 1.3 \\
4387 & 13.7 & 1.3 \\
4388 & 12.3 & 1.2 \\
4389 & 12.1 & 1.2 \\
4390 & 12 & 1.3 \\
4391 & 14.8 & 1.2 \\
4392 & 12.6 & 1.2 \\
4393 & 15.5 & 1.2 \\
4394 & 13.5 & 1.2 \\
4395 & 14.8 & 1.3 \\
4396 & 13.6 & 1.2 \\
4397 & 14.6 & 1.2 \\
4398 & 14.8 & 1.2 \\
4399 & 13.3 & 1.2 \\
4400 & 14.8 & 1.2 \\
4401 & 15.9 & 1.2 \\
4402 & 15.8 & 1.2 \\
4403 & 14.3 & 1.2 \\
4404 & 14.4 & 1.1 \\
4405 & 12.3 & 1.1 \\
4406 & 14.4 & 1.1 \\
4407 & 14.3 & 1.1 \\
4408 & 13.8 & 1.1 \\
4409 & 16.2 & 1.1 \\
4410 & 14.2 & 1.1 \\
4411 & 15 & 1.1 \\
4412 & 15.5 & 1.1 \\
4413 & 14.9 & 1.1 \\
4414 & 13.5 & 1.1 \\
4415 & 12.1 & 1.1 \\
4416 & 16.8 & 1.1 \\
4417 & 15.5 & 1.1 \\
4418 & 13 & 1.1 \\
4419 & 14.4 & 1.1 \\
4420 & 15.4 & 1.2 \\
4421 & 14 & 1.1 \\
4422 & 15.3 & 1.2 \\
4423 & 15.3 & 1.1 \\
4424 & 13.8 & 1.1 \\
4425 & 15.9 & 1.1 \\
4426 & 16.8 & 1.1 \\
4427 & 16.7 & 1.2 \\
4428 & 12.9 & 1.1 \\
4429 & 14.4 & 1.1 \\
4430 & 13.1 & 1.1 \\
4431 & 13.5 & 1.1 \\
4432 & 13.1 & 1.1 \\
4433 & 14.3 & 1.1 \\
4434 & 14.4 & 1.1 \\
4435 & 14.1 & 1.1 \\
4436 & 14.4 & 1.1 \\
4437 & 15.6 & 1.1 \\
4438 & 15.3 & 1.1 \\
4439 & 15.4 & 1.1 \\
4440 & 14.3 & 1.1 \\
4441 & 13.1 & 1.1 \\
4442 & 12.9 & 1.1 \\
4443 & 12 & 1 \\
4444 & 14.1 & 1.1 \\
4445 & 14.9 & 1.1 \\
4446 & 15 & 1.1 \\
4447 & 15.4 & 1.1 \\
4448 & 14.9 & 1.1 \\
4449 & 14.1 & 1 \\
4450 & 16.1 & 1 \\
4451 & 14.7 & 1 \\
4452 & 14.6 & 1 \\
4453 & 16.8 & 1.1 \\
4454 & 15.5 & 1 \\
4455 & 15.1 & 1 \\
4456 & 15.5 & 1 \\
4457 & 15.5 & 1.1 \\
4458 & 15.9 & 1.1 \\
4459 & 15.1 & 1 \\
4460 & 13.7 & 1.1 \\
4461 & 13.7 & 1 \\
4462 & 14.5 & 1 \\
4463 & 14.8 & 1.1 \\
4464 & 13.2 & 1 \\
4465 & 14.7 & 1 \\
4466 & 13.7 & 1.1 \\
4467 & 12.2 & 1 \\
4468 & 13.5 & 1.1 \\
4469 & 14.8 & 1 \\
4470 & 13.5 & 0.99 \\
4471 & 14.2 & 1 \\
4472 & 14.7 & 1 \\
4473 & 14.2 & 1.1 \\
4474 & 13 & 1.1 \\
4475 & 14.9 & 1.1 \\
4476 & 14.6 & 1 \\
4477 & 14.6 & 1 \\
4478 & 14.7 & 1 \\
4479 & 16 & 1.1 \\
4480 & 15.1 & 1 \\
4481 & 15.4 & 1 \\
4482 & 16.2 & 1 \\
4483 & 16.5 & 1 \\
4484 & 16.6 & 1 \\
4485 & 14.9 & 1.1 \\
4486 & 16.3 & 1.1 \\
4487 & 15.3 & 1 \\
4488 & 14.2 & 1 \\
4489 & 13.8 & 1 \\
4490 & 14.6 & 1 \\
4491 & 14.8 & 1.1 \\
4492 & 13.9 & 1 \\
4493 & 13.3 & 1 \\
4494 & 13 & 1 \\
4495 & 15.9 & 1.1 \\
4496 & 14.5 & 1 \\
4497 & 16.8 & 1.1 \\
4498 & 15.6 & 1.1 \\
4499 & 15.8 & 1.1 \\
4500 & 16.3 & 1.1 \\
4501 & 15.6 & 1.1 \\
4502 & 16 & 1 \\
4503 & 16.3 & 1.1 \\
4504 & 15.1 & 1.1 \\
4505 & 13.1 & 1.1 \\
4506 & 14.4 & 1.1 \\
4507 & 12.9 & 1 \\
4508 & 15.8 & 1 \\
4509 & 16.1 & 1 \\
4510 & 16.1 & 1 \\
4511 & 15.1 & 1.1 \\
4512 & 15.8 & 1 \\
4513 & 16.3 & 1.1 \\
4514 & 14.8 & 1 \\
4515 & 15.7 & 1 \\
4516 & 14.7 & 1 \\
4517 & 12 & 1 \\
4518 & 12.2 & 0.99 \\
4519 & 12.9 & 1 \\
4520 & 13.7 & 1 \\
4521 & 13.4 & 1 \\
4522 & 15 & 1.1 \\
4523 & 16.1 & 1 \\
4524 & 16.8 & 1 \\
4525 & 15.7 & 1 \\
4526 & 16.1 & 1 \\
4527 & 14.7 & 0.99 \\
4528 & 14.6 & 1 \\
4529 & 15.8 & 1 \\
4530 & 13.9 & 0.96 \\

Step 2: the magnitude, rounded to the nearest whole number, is 12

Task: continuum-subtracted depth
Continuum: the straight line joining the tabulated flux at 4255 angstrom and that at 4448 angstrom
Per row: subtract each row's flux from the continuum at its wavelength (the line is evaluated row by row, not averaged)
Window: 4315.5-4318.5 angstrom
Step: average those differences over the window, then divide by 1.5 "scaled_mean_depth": -1.1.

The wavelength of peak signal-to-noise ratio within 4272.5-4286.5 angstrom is 4275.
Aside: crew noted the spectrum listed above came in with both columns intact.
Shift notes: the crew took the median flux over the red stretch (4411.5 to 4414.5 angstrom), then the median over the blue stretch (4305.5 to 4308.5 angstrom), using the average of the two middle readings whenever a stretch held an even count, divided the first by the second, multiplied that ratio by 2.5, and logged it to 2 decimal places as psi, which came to 2.29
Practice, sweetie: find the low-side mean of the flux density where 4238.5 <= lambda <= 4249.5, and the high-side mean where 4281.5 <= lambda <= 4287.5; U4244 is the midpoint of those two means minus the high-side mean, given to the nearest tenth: -3.2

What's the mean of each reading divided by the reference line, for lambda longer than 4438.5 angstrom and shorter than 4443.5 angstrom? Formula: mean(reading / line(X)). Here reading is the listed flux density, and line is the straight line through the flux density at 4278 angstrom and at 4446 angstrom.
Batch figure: 0.90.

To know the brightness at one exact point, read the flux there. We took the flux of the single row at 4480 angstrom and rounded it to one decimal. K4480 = 15.1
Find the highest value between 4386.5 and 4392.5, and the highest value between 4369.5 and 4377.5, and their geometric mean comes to 16.1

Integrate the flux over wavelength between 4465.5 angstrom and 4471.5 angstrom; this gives 82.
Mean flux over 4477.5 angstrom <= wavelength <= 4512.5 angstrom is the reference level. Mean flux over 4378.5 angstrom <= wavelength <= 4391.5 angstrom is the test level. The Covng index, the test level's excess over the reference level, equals -2.0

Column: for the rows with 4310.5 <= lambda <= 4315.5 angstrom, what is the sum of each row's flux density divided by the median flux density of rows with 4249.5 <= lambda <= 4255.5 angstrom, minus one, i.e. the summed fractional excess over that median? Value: 0.9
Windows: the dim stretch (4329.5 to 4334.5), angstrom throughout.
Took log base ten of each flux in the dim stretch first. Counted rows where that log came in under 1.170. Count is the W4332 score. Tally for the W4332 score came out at 0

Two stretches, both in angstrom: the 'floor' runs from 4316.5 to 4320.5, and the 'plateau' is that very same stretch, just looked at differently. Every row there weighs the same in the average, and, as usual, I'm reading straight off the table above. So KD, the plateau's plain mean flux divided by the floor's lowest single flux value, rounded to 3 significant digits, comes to 1.10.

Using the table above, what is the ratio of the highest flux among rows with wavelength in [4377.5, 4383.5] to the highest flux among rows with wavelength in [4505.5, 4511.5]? 1.06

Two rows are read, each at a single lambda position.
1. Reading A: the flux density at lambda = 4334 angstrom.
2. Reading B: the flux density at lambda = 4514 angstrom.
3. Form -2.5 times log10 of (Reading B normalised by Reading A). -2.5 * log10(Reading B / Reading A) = 0.20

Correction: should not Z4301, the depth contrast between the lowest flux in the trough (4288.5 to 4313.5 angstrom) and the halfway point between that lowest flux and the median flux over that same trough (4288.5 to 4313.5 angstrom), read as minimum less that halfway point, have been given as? -0.9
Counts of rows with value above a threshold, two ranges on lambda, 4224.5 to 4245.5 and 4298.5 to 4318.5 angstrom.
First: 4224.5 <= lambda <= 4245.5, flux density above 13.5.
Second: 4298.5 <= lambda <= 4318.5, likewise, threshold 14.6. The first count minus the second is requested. -10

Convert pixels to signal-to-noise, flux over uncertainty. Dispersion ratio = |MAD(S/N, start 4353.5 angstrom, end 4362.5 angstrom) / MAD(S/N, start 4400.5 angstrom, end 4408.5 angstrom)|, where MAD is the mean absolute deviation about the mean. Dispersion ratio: 1.6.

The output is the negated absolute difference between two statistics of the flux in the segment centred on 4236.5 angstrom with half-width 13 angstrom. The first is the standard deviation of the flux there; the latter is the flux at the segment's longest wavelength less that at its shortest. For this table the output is -5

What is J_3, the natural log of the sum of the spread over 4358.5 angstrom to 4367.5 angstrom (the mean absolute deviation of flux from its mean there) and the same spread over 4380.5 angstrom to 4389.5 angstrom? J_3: 0.7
